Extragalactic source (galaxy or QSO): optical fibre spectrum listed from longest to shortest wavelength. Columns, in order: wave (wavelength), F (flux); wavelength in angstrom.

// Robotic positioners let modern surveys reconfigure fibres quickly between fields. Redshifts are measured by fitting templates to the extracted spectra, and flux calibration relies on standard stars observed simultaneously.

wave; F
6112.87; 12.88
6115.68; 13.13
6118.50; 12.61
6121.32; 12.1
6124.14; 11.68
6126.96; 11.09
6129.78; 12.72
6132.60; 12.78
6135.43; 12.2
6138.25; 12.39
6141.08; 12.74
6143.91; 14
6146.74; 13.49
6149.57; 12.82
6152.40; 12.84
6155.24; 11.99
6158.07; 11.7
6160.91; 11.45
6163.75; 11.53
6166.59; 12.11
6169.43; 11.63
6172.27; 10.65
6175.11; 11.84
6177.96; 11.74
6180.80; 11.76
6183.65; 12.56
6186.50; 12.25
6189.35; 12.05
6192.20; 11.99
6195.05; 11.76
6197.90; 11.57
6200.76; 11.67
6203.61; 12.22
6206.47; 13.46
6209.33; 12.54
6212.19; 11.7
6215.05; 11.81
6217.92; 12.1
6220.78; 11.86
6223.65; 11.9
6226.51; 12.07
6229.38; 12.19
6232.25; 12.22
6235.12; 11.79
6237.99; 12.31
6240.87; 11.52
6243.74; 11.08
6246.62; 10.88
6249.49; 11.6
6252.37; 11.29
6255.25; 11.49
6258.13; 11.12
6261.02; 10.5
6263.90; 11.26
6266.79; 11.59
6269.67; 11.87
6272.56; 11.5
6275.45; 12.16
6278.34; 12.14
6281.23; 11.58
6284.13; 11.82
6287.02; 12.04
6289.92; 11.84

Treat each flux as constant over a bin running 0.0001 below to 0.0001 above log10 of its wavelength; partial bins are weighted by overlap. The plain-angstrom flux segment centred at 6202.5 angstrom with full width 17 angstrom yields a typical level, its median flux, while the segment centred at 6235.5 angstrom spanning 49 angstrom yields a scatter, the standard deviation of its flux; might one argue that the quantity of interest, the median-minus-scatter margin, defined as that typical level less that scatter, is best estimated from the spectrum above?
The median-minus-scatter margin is 11.6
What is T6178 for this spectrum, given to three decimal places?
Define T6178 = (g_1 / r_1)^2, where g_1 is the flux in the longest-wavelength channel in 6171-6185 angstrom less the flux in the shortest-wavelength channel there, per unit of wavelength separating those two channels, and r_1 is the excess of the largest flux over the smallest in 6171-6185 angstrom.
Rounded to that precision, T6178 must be 0.008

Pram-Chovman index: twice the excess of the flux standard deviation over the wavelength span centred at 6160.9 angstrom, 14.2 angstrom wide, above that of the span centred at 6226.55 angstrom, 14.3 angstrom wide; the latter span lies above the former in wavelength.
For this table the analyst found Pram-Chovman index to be 0.2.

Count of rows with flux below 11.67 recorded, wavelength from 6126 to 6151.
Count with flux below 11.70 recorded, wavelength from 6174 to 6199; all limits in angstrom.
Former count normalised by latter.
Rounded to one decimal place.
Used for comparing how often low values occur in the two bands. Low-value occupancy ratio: 1.0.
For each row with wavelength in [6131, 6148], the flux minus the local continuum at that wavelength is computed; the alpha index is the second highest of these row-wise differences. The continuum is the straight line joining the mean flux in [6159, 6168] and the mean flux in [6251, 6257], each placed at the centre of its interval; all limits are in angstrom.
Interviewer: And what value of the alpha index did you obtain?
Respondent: 1.74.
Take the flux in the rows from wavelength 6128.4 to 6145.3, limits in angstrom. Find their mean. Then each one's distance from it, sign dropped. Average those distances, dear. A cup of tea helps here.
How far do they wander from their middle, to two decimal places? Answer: 0.40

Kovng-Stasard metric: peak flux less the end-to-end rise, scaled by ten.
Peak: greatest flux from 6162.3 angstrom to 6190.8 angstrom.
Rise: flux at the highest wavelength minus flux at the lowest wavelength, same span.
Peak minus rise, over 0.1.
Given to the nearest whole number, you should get 120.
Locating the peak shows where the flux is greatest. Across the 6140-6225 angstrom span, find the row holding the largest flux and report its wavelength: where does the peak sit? 6143.91 angstrom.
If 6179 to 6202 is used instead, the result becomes 6183.65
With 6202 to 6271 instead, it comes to 6206.47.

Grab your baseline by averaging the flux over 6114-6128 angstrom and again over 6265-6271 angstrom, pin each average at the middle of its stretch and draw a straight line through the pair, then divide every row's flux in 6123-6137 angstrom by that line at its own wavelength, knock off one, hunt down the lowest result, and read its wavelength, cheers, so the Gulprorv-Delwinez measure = 6126.96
